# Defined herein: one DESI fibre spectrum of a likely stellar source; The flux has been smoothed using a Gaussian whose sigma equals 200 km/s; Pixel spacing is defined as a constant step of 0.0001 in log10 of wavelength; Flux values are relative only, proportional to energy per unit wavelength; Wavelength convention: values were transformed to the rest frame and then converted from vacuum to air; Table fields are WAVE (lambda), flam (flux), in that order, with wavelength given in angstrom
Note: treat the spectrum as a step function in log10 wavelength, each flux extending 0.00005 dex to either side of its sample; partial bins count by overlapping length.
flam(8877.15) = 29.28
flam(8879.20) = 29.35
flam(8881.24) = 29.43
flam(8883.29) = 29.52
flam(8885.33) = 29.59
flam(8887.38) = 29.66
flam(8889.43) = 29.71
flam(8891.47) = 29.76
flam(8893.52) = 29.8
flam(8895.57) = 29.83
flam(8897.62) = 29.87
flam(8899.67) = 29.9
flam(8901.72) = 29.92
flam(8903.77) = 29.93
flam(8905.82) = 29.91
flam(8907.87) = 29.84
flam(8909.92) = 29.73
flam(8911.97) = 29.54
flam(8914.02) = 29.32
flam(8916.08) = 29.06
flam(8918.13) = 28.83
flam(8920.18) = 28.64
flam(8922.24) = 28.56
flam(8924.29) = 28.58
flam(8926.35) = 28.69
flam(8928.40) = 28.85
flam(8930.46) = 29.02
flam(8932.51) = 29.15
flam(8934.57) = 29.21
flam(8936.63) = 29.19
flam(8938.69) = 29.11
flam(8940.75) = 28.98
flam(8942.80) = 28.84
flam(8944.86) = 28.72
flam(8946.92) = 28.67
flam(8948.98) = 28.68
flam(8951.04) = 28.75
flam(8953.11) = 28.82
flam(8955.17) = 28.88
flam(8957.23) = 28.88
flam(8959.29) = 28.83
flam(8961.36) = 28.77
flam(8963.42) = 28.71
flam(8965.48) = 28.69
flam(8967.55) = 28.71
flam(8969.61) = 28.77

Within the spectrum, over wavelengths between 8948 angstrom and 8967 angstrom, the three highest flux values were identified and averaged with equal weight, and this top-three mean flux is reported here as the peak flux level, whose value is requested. 28.86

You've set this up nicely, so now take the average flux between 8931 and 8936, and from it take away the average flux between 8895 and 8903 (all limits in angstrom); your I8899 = -0.70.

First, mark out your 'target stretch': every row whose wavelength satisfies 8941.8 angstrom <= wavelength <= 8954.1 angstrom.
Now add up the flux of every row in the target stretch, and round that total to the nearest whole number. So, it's 172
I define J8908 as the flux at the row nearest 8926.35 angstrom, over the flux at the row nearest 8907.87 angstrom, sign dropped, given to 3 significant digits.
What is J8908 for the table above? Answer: 0.961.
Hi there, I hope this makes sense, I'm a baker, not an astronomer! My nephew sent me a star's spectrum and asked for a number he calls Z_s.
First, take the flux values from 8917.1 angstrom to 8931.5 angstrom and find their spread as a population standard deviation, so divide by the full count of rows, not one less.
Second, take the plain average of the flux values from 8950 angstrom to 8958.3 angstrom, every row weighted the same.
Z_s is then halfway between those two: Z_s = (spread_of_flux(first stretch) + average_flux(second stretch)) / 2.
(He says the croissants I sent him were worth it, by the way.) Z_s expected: 14.49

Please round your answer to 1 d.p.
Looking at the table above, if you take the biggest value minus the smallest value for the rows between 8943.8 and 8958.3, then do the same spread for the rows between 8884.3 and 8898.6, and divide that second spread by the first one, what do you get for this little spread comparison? 1.3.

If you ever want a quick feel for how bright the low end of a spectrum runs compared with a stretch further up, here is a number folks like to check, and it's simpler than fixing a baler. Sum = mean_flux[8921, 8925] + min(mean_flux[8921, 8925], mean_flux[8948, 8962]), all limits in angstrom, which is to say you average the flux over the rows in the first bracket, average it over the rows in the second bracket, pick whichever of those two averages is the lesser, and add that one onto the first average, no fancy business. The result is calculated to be 57.1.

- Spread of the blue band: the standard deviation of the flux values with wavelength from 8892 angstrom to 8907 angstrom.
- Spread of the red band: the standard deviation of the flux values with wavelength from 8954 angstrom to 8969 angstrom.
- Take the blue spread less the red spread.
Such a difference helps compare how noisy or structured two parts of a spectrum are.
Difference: -0.03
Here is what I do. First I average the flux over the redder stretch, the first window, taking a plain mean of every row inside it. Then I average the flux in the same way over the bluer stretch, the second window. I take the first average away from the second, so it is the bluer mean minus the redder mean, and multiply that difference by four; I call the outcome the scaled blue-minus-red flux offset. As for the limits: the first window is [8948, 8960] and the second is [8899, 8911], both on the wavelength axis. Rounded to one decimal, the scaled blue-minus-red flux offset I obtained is 4.3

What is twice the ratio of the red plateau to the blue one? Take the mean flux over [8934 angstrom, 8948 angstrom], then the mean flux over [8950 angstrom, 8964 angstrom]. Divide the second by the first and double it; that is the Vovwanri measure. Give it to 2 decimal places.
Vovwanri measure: 1.99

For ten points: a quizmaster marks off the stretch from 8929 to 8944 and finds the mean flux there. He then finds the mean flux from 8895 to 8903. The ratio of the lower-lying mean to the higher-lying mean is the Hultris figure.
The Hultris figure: 1.03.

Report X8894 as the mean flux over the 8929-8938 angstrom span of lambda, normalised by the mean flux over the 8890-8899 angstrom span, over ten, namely 0.098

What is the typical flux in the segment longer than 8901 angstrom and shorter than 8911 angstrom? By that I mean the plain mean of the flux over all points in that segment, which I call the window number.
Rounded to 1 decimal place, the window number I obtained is 29.9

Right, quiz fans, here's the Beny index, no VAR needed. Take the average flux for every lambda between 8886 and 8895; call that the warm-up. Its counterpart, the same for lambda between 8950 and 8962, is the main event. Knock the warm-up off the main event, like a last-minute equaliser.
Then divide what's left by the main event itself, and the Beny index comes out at -0.032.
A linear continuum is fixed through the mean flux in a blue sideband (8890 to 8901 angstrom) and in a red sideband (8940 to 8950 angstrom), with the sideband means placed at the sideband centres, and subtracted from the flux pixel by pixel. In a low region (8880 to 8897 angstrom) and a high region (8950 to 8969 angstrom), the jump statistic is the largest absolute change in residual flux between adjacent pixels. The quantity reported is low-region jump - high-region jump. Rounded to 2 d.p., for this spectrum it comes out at 0.02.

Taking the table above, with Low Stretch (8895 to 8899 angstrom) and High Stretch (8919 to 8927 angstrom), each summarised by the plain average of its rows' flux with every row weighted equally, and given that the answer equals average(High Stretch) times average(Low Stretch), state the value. 854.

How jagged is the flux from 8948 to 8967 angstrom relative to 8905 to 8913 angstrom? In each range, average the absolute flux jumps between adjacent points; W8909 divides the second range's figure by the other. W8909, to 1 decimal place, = 0.4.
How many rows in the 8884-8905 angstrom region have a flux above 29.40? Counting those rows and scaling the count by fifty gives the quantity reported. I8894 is 500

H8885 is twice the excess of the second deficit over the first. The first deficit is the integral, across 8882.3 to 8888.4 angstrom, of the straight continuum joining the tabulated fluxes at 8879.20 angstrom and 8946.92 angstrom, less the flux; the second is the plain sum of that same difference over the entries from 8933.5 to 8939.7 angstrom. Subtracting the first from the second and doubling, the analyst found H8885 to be 1.3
